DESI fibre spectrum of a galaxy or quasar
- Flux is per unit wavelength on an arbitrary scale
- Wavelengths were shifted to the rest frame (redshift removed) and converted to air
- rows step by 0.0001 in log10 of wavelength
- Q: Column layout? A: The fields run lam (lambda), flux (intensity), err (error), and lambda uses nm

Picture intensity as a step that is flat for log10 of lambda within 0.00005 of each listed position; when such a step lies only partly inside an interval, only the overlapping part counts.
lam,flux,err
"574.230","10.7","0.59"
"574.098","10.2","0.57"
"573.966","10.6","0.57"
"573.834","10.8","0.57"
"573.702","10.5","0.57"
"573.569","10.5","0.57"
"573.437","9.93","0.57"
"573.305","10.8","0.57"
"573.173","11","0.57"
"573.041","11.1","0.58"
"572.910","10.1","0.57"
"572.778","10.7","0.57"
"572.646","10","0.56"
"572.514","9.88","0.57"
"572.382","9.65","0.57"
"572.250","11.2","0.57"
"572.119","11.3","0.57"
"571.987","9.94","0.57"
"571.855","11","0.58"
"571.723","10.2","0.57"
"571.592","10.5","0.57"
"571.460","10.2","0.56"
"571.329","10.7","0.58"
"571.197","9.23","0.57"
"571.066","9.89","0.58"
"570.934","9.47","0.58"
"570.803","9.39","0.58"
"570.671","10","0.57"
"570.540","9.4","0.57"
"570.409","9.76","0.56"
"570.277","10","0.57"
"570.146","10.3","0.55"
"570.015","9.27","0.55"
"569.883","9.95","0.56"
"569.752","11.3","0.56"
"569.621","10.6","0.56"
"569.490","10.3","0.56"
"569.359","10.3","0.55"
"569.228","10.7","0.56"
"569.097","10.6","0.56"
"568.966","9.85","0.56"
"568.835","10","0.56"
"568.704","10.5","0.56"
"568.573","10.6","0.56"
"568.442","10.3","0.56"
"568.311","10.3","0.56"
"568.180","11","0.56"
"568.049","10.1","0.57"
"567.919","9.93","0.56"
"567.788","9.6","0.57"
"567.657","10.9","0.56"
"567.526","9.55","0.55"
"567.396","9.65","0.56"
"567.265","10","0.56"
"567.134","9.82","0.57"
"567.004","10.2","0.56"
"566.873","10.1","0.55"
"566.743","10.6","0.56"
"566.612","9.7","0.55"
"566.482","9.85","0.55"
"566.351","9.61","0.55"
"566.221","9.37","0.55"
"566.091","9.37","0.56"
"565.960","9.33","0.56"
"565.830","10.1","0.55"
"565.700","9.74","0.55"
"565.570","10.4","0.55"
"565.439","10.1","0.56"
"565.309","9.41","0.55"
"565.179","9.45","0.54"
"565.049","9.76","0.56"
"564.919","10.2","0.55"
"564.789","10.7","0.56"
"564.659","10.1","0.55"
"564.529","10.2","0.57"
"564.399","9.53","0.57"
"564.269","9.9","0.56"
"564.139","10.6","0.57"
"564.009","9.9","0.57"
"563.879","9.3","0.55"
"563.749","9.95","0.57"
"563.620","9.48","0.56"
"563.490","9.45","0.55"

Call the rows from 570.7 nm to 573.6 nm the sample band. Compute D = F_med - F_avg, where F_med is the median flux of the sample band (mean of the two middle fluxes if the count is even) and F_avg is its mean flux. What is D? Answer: -0.10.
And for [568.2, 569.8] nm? -0.05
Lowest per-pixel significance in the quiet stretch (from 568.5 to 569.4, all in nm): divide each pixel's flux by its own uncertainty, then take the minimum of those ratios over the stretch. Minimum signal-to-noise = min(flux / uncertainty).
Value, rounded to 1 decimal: 17.6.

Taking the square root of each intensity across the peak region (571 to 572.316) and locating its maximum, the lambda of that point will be 572.119 nm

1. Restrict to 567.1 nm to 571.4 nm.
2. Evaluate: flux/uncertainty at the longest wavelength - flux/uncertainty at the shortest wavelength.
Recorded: 1.2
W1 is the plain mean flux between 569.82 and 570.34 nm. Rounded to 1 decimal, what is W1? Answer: 9.9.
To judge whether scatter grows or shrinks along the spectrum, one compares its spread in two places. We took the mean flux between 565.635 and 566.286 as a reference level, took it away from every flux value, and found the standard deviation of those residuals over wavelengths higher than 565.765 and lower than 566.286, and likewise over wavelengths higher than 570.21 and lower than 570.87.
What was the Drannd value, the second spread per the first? 0.8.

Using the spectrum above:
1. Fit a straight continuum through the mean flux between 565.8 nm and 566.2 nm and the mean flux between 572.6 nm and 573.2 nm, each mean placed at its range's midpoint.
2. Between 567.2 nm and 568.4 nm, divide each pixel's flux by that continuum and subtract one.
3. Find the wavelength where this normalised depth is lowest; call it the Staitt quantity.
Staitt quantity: 567.526 nm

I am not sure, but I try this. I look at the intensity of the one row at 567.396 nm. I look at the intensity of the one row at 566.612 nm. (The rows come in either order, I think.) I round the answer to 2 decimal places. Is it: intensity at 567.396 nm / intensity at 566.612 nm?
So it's 0.99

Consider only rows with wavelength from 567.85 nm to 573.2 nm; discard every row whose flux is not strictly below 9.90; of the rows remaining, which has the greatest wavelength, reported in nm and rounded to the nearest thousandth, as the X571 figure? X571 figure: 572.514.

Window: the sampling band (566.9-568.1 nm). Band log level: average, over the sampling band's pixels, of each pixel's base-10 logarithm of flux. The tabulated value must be 1.00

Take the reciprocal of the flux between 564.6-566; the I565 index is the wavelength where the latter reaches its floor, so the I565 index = 564.789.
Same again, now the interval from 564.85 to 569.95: 569.752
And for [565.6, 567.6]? 566.743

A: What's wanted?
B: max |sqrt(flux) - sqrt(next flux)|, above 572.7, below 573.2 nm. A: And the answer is 0.154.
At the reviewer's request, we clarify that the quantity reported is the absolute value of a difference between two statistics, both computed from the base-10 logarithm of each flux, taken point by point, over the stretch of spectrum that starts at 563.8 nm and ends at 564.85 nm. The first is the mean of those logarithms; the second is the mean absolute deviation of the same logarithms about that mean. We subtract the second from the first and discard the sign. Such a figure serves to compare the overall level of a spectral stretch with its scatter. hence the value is 0.98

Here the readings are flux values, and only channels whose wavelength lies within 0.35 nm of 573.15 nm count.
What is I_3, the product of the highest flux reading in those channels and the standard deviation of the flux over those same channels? 5.3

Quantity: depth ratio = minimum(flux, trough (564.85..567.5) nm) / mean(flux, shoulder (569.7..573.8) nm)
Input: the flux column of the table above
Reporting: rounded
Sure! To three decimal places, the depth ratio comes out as 0.912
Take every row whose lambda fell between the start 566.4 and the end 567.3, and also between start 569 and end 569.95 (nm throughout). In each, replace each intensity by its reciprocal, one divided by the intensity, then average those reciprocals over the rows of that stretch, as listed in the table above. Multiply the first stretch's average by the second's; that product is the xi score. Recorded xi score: 0.0095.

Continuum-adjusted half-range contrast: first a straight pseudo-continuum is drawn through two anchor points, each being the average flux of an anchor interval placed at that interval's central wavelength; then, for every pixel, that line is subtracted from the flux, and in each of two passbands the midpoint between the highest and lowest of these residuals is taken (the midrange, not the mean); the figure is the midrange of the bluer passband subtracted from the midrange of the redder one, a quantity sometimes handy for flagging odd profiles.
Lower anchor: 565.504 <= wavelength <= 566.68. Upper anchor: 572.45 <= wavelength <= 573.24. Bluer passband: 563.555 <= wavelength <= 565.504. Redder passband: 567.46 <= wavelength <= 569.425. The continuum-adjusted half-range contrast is -0.09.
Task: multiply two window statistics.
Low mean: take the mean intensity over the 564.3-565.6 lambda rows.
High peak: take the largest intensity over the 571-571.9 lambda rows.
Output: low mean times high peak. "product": 110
